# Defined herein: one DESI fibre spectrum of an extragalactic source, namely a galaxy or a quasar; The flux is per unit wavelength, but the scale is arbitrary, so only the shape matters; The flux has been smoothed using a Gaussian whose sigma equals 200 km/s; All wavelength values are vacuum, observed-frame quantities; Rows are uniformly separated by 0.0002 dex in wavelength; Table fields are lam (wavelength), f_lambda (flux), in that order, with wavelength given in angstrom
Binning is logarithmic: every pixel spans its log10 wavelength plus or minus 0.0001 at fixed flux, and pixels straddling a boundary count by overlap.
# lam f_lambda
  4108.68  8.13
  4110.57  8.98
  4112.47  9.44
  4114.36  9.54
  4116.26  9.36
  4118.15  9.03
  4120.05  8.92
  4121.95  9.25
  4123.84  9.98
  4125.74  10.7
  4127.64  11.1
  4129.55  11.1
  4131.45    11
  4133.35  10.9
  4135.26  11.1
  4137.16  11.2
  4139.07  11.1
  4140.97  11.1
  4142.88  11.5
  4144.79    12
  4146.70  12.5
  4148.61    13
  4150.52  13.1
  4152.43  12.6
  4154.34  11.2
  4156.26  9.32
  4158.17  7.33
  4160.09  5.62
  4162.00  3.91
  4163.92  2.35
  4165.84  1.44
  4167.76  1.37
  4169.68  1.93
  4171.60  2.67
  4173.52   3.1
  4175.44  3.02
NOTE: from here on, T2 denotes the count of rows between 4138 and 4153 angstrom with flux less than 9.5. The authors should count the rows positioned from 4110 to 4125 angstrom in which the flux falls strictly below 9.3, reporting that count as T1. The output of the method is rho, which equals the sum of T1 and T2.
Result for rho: 4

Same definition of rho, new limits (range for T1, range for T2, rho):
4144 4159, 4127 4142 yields 1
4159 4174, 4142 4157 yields 9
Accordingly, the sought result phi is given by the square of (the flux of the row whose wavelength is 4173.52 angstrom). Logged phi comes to 10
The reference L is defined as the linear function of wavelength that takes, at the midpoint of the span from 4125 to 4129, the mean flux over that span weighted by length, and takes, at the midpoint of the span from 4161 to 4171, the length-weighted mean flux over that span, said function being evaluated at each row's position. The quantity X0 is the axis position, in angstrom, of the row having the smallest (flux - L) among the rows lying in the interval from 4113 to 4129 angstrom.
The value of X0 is 4114.36 angstrom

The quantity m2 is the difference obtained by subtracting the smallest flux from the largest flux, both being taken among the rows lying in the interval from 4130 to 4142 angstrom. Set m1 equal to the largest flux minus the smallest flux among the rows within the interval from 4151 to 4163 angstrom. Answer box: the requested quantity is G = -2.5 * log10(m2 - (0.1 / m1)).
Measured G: 1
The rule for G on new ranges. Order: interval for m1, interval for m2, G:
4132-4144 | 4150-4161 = -2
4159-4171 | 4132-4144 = 1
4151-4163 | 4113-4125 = 0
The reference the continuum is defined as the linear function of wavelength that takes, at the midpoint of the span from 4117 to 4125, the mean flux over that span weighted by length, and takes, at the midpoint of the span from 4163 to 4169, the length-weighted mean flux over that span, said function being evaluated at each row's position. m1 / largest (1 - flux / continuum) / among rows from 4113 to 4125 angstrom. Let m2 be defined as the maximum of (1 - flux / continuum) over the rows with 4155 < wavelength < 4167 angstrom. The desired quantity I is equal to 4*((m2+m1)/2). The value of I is 0.5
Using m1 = 0.1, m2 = 0.18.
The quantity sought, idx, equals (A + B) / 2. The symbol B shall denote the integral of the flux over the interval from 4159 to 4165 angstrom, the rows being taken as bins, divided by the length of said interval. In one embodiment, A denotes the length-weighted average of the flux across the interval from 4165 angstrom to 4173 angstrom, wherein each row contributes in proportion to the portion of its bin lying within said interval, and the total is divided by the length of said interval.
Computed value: 3.0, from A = 2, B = 4.0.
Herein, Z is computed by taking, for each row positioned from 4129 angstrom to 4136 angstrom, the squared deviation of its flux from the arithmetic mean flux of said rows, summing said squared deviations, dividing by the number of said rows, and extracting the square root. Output 0.1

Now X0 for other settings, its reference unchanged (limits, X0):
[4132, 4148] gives 4133.35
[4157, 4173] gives 4165.84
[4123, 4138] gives 4123.84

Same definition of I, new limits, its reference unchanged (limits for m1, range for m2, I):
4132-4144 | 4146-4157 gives -4.0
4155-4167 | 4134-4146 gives -0.8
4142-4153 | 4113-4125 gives -1.9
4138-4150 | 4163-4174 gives -1.2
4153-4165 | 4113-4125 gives -0.1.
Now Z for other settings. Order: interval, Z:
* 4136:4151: 0.8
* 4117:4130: 0.9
